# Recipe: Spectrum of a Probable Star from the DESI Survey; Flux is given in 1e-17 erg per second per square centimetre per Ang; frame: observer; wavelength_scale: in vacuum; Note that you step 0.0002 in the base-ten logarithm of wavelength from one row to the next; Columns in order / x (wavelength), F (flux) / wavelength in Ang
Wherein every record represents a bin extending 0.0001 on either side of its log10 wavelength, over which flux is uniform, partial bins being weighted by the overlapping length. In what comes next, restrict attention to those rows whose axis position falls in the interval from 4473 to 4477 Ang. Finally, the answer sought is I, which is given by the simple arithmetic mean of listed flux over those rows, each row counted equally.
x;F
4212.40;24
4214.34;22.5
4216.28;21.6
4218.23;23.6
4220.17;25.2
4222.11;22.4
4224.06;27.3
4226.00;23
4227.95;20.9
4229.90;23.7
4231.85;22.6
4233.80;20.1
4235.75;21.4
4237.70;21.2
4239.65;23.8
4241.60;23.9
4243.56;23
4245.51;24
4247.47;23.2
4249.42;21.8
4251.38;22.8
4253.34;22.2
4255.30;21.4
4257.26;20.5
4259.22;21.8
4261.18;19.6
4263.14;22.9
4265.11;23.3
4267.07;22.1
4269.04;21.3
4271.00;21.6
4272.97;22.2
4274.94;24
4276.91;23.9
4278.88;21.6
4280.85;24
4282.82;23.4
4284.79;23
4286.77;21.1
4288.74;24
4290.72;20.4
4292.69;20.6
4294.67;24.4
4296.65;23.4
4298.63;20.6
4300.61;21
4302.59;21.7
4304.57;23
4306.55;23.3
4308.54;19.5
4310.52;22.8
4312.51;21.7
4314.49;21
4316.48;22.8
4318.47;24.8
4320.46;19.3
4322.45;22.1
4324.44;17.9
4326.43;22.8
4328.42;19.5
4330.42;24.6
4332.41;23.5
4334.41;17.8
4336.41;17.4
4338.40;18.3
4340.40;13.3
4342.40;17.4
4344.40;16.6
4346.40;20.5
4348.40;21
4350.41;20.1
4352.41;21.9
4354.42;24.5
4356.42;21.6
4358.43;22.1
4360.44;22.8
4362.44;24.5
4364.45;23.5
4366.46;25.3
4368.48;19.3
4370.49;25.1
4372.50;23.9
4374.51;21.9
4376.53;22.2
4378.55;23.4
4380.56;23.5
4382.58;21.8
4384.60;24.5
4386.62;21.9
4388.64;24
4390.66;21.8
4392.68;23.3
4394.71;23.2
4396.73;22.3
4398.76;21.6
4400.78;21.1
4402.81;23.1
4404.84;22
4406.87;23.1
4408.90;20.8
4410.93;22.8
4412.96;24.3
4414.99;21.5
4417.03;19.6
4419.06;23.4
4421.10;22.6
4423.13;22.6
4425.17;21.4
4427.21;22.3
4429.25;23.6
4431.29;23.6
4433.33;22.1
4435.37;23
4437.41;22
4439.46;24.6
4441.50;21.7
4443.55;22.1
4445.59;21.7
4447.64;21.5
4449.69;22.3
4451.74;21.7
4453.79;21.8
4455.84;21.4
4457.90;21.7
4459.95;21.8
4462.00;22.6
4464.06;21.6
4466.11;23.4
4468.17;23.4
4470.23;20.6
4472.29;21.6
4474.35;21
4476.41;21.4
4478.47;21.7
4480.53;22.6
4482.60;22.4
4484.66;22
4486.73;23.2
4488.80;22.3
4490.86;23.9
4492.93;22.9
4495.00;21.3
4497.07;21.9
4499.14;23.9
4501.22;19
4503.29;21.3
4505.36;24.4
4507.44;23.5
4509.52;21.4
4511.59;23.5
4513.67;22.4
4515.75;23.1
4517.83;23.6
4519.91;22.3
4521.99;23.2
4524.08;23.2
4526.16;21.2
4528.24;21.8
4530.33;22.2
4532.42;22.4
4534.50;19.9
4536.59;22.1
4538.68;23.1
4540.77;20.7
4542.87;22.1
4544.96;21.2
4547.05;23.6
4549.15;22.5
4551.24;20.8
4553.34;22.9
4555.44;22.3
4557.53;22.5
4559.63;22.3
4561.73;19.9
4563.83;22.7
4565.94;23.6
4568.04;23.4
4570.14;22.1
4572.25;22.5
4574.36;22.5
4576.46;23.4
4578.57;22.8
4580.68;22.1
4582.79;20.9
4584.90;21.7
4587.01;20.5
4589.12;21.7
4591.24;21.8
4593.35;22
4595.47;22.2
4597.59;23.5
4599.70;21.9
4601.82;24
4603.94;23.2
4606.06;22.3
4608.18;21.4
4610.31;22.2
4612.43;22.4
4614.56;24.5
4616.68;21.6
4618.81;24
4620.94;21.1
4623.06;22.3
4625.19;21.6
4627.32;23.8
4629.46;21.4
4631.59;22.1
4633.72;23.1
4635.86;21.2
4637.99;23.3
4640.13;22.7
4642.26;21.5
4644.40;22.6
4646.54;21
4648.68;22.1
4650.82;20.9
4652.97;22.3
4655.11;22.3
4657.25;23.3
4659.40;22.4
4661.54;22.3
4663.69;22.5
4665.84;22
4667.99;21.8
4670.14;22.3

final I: 21.2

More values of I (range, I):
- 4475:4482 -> 21.9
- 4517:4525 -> 23.1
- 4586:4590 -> 21.1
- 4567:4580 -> 22.8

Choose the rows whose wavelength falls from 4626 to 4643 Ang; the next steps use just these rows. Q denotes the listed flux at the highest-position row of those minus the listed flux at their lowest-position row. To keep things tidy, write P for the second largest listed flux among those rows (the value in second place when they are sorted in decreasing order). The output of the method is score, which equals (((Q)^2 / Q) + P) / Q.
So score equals -9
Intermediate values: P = 23.3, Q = -2.3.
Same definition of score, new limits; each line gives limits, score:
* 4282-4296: 25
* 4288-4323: -12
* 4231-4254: -59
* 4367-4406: 10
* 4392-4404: -115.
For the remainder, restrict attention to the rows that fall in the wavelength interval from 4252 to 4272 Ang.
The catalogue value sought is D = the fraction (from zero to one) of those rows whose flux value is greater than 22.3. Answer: 0.20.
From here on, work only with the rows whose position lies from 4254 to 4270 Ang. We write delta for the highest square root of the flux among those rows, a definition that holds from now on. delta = 4.83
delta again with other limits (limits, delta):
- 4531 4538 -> 4.73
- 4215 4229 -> 5.22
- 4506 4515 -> 4.85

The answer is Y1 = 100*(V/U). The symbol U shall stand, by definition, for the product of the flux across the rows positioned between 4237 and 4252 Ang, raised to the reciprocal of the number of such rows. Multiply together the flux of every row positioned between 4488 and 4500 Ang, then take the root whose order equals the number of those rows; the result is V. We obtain 99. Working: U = 22.9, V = 22.7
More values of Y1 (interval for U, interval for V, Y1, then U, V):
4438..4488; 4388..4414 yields 102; 22.1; 22.5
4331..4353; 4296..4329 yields 115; 18.7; 21.5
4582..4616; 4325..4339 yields 92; 22.2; 20.4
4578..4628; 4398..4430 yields 100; 22.3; 22.2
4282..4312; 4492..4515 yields 101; 22.1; 22.3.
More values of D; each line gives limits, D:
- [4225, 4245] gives 0.60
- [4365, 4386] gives 0.60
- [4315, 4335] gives 0.50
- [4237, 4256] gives 0.60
